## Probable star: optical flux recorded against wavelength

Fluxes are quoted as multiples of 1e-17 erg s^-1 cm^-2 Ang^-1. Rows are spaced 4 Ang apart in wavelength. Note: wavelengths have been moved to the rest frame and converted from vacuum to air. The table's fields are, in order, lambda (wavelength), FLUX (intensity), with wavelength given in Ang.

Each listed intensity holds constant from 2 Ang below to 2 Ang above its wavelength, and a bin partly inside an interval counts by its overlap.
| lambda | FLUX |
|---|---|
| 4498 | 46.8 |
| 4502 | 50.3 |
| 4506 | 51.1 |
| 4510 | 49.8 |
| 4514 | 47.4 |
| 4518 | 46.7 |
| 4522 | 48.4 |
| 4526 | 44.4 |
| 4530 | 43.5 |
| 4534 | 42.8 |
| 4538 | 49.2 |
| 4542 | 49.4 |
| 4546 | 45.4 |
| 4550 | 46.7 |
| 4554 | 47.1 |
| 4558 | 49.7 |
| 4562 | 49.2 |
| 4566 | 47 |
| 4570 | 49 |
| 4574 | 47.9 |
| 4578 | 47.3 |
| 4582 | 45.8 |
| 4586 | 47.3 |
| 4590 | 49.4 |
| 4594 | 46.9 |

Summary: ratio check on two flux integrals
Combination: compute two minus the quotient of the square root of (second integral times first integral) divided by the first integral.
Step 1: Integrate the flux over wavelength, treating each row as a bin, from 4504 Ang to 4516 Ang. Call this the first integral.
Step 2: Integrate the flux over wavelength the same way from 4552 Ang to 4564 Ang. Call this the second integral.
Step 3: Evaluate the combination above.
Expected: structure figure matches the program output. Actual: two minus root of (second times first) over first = 1.008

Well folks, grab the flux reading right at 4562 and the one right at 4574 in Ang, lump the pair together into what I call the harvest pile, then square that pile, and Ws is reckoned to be 9428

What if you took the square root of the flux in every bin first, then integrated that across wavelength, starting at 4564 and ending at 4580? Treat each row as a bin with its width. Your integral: 111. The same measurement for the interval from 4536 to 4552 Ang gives 110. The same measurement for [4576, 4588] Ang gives 82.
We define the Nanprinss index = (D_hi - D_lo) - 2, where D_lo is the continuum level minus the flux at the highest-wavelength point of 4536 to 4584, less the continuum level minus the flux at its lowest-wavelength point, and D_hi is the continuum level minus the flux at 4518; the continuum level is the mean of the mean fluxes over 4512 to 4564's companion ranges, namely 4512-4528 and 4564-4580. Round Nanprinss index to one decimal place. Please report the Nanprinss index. -4.8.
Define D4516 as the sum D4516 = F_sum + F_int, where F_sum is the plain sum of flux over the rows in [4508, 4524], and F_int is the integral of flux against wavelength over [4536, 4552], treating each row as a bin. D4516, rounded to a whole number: 955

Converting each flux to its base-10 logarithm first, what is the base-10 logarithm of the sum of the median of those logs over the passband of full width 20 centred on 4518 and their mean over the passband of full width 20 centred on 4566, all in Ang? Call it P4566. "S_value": 0.5266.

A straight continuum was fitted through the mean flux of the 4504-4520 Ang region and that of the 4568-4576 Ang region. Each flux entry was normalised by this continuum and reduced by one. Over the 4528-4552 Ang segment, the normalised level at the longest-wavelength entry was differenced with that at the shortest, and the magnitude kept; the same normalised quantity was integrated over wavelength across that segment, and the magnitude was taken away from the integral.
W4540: -1.27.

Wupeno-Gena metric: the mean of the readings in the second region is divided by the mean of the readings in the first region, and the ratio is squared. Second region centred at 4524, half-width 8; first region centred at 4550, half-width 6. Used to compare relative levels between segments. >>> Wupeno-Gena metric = 0.97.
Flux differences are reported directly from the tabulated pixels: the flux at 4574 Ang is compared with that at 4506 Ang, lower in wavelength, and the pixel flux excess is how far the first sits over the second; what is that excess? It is -3.2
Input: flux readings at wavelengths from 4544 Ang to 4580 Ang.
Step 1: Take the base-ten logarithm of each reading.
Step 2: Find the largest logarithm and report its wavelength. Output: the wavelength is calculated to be 4558 Ang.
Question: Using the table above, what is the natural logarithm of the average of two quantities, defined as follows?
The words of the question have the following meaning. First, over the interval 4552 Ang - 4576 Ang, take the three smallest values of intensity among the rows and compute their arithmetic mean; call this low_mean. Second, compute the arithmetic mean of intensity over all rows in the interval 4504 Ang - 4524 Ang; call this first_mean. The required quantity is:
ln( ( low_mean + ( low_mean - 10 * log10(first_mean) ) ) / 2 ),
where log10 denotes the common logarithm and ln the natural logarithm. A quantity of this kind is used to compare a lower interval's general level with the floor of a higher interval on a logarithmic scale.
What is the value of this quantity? 3.66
